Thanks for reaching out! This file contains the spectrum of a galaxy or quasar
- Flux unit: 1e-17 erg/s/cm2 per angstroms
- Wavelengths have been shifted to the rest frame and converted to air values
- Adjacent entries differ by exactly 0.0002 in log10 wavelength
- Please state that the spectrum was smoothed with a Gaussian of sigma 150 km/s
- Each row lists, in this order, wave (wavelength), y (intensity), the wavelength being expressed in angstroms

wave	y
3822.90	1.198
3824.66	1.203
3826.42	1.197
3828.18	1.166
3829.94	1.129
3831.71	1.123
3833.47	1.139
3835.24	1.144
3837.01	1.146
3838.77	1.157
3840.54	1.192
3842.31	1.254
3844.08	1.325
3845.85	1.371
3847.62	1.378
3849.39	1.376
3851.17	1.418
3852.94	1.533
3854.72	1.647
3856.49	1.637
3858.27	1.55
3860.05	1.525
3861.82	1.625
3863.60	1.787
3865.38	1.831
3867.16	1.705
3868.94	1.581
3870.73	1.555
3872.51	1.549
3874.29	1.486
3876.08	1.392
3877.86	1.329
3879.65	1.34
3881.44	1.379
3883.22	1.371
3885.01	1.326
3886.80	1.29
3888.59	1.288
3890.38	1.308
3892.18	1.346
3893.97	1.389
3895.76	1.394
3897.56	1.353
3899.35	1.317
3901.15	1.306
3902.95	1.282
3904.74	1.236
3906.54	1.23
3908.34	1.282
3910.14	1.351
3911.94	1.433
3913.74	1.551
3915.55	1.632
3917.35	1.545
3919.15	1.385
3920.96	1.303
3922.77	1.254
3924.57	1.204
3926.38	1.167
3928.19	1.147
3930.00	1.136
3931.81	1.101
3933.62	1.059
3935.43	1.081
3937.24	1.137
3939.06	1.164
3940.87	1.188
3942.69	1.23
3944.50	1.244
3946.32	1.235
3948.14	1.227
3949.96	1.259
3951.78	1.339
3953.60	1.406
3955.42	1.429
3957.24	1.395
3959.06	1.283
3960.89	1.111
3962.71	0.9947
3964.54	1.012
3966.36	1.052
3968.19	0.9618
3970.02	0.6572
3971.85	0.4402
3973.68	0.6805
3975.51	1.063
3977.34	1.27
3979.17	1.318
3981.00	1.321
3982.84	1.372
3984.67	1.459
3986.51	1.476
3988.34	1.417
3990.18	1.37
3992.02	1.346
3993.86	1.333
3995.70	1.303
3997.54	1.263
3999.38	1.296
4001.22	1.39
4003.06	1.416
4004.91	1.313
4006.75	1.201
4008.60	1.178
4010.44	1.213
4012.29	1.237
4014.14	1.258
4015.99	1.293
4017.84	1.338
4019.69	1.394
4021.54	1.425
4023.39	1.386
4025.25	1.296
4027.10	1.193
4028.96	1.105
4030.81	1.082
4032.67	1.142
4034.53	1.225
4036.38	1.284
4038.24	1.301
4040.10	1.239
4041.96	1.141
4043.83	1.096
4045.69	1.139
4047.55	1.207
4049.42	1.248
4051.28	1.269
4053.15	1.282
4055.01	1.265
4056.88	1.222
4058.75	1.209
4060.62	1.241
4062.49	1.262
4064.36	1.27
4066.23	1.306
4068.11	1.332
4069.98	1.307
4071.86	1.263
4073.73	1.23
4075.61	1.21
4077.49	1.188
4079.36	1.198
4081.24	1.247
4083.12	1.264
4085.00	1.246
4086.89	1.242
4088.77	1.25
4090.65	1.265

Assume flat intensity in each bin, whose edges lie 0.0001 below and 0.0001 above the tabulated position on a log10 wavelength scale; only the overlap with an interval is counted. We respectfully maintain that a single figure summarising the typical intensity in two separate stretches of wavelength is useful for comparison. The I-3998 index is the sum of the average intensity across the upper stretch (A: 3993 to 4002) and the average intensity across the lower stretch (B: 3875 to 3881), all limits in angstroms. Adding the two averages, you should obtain 2.67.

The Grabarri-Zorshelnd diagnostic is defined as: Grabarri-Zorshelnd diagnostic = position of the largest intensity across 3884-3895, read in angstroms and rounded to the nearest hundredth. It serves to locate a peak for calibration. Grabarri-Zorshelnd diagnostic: 3893.97 angstroms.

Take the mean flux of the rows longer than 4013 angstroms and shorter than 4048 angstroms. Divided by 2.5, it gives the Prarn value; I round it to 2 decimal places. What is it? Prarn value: 0.50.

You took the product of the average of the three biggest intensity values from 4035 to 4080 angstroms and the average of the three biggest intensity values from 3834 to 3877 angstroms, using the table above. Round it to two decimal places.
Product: 2.33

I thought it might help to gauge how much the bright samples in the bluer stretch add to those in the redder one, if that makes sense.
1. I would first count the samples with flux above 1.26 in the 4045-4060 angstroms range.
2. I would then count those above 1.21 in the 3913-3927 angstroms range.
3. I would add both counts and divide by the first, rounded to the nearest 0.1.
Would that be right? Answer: 3.0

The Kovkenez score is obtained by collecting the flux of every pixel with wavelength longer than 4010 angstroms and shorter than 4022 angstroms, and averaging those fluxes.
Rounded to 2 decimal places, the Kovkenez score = 1.31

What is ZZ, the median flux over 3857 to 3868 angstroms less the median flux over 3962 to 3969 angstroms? 0.66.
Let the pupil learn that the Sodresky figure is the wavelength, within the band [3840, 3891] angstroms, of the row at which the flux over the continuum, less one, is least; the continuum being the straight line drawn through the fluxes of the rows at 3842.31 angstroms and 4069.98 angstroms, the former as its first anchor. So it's 3840.54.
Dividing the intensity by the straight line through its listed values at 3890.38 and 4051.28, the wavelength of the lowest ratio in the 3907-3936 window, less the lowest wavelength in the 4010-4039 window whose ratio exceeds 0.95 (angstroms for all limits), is -78.7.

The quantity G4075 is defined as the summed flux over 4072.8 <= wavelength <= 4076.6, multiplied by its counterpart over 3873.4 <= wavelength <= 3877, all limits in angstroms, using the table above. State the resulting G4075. 7.0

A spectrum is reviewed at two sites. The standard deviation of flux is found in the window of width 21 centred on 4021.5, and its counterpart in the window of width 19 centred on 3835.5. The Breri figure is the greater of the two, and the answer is 0.11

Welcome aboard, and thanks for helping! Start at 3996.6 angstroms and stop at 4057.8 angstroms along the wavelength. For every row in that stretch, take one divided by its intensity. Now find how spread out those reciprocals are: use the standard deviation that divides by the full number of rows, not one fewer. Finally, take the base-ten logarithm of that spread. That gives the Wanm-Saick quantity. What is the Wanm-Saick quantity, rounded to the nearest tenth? -1.2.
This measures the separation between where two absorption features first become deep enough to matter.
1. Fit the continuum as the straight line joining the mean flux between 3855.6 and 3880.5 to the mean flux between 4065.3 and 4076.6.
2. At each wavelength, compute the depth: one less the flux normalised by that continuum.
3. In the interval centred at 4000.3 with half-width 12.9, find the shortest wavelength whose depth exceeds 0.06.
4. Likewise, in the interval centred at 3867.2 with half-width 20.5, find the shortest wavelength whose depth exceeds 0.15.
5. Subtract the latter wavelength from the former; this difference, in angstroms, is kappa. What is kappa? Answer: 110.7 angstroms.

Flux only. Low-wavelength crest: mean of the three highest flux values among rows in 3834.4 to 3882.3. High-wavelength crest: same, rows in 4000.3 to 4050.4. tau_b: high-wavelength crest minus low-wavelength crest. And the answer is -0.36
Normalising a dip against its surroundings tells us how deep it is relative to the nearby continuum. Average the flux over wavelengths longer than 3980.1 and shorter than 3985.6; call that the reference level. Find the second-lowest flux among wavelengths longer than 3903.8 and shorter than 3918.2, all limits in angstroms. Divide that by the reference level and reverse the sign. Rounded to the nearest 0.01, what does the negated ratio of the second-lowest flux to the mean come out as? -0.89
